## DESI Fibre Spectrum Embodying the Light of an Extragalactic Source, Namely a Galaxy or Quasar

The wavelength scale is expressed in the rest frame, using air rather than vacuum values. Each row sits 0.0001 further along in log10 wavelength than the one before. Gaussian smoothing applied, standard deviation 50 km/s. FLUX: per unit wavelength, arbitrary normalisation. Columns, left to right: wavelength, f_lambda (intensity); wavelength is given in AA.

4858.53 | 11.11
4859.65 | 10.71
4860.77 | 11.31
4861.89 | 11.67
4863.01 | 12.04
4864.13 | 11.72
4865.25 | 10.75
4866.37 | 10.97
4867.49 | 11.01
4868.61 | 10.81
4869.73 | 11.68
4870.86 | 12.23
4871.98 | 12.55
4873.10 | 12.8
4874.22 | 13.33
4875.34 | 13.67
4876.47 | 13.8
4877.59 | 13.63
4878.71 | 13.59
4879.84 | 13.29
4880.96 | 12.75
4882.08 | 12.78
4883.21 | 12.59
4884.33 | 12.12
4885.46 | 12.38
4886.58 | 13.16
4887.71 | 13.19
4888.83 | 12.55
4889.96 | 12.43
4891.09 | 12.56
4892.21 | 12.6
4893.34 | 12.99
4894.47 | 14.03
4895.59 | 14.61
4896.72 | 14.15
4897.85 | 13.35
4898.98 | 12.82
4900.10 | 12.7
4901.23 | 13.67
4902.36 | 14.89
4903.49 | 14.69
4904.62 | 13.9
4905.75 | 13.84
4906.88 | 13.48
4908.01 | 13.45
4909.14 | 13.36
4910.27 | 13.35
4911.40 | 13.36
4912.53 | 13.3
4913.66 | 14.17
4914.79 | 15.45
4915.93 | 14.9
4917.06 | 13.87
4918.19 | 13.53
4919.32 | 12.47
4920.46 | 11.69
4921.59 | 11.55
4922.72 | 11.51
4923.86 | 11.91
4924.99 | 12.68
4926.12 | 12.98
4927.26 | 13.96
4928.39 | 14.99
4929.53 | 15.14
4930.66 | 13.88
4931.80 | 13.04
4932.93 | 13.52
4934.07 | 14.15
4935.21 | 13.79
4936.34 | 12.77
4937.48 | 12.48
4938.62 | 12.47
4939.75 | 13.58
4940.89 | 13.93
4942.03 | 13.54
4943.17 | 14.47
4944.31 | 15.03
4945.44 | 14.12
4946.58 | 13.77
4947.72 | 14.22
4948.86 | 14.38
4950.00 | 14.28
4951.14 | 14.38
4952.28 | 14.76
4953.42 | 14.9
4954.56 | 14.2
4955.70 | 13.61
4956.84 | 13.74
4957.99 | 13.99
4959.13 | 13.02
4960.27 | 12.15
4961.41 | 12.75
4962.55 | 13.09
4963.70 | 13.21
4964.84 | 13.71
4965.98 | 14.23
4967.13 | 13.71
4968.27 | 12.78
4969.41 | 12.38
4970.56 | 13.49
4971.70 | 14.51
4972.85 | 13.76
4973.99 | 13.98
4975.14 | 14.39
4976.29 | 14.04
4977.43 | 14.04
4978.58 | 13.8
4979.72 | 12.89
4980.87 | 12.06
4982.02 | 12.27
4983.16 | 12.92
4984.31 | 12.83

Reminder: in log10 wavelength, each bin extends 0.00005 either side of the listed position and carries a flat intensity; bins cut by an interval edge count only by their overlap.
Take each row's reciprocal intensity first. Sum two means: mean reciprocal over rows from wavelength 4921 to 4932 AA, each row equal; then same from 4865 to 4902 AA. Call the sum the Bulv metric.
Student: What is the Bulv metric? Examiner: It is 0.155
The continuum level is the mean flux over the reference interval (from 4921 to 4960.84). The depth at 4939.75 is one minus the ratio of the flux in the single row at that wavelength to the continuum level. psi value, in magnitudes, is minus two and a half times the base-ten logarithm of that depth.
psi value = 6.2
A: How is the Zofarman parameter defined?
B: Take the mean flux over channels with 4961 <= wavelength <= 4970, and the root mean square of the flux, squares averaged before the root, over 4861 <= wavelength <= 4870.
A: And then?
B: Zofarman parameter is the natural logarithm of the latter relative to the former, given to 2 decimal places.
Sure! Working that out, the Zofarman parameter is -0.15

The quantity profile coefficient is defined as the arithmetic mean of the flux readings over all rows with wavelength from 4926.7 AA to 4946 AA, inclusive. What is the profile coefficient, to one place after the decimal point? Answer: 13.8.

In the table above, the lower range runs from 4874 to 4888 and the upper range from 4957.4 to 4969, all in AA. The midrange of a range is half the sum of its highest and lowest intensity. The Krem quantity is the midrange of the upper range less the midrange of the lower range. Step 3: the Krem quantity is 0.23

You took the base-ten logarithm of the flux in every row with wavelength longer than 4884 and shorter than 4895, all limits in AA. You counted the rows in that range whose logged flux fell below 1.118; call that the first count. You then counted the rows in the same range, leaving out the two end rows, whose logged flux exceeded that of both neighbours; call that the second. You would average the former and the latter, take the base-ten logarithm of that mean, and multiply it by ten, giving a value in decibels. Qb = 6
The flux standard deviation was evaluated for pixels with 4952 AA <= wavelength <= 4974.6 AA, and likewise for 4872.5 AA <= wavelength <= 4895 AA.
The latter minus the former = -0.21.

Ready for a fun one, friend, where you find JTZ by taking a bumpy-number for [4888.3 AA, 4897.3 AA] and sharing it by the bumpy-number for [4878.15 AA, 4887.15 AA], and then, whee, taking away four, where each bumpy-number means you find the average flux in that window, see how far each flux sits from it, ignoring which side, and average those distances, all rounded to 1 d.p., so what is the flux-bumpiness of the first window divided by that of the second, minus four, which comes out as -2.0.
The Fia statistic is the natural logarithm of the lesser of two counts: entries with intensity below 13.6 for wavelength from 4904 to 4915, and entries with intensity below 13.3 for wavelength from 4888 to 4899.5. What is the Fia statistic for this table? 1.8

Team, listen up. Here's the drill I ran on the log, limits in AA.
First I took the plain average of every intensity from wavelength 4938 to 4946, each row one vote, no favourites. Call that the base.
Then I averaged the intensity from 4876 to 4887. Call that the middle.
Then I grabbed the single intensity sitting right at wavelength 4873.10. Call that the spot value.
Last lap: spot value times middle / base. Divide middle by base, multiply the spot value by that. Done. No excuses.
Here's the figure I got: 12.0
